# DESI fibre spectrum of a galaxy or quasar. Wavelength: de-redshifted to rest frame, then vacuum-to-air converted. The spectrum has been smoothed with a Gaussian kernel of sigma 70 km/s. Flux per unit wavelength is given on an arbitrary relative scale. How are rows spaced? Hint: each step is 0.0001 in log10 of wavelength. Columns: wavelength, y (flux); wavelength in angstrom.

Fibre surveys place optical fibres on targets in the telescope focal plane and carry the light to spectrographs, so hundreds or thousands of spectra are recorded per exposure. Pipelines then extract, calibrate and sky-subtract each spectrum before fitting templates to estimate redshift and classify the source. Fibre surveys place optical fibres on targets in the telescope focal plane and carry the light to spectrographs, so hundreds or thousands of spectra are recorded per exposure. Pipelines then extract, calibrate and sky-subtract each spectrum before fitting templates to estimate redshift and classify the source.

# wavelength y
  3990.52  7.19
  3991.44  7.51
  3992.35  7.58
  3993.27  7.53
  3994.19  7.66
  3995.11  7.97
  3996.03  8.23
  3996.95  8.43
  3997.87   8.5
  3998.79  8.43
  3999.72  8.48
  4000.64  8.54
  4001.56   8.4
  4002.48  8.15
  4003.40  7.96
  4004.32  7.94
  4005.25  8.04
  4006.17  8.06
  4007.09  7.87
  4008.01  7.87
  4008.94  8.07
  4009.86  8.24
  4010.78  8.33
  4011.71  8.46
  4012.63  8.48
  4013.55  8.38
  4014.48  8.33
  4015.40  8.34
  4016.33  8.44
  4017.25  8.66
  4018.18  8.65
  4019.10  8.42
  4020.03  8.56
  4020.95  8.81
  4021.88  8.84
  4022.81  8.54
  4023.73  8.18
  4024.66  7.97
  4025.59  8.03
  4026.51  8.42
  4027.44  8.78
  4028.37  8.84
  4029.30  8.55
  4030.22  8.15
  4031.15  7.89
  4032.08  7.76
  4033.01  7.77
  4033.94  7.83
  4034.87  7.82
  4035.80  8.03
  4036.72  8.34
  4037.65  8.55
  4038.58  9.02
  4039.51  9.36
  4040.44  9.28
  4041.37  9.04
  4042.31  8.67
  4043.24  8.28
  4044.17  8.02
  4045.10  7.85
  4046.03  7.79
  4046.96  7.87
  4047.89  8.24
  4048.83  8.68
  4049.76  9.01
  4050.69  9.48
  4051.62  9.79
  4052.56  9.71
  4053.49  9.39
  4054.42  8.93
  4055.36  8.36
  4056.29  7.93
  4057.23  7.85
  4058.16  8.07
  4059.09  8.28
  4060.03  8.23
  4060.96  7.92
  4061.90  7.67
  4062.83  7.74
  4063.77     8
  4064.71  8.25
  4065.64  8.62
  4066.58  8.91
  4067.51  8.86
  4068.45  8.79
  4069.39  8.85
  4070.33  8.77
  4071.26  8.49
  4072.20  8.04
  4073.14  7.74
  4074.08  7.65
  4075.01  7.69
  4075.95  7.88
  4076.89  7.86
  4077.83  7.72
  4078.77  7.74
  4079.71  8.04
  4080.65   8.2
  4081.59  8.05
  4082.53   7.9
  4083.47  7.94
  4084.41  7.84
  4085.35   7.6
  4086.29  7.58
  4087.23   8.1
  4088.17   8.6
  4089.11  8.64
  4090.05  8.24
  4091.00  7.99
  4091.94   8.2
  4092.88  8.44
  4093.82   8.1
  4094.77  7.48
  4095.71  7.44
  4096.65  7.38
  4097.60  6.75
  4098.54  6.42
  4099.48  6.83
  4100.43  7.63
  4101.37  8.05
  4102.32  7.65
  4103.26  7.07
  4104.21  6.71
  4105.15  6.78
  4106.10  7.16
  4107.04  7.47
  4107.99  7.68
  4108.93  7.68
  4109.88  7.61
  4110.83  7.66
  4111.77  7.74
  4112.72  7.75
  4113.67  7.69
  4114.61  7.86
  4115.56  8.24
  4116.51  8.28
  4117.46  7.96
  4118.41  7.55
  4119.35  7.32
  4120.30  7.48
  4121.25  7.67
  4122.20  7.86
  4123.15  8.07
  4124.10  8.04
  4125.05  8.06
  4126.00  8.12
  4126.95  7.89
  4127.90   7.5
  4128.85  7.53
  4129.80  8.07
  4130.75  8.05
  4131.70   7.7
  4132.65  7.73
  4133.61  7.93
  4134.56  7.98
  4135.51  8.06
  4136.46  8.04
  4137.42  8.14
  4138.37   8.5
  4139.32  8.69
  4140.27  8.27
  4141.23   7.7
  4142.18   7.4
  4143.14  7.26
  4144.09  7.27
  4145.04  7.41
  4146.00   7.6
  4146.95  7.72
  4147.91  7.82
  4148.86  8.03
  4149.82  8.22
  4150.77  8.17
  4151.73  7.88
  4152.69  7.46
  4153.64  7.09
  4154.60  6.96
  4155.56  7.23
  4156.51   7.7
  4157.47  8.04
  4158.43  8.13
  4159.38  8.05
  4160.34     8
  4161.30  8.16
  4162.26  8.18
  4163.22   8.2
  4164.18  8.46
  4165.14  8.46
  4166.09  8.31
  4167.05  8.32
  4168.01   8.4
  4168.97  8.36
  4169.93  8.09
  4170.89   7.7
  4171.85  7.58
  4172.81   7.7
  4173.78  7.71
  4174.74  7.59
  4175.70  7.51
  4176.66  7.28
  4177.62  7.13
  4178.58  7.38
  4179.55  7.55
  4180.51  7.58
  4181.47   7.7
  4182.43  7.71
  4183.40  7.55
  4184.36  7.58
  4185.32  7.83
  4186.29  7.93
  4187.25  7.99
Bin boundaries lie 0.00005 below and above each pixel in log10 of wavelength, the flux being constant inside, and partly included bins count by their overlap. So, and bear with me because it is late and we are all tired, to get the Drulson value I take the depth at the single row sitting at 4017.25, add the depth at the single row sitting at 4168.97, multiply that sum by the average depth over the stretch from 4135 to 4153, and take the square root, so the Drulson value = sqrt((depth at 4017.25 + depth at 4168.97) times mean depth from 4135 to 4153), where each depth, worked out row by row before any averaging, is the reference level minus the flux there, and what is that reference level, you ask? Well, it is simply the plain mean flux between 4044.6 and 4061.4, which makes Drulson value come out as 0.1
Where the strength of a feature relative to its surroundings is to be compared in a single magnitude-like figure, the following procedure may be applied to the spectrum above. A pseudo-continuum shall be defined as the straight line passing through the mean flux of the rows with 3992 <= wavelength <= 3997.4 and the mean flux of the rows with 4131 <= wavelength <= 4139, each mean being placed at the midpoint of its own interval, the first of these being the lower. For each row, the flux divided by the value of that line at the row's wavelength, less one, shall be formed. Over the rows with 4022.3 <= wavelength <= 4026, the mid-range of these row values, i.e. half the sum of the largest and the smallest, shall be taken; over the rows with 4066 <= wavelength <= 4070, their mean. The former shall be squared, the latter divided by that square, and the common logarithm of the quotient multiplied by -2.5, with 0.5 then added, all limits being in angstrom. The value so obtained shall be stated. -4.0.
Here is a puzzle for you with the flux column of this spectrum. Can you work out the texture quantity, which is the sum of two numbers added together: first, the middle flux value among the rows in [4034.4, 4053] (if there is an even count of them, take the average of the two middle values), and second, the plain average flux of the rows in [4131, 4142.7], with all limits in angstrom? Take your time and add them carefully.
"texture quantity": 16.6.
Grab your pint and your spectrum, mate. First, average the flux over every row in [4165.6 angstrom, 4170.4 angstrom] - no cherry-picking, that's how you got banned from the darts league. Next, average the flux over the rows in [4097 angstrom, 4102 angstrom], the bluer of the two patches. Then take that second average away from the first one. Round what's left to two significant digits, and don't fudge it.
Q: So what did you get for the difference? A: 1.2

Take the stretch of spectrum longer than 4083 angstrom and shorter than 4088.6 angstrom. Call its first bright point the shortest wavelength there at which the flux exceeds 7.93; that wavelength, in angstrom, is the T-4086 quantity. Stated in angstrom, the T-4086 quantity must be 4083.47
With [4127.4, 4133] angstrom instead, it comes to 4129.80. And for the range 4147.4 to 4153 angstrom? 4148.86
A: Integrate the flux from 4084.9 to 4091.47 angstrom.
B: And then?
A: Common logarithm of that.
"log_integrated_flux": 1.73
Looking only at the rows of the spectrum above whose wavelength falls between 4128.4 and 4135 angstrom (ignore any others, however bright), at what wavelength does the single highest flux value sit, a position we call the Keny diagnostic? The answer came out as 4129.80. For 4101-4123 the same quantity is 4116.51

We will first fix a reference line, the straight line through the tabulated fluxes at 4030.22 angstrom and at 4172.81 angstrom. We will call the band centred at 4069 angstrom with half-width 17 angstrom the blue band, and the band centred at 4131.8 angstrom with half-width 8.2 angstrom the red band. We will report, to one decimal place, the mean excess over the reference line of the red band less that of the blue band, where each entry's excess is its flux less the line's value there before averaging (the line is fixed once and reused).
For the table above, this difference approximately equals 0.0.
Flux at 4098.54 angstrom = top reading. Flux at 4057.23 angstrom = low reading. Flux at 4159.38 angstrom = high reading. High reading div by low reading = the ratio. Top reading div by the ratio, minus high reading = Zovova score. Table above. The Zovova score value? -1.8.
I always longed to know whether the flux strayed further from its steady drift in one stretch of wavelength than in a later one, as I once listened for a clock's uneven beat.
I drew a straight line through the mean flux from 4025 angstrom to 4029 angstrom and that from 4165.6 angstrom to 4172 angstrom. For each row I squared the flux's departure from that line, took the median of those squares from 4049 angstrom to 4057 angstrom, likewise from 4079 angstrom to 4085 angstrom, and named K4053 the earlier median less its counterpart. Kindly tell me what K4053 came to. 0.5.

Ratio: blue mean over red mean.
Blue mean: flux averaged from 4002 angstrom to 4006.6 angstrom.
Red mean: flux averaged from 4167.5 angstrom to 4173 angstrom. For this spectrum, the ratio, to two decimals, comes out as 1.01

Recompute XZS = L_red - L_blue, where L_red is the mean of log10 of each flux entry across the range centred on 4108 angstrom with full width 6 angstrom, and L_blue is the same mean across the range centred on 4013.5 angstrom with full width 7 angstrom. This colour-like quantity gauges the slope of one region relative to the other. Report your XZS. -0.053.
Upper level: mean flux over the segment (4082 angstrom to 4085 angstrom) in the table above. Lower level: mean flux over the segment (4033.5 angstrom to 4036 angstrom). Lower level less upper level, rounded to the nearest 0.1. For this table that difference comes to 0.0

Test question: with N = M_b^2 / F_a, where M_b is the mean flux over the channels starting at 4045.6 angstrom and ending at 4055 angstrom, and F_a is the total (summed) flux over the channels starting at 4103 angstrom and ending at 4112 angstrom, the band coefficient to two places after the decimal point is 1.07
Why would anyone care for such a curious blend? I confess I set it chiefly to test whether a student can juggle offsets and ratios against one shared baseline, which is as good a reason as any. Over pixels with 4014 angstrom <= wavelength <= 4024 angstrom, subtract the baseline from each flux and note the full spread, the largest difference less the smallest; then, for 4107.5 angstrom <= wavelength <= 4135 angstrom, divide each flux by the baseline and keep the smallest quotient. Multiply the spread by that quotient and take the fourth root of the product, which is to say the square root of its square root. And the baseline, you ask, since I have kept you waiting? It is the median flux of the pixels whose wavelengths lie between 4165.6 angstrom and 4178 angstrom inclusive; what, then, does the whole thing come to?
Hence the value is 0.89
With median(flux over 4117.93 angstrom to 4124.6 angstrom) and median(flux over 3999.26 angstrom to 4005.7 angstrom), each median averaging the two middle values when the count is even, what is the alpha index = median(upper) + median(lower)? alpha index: 15.8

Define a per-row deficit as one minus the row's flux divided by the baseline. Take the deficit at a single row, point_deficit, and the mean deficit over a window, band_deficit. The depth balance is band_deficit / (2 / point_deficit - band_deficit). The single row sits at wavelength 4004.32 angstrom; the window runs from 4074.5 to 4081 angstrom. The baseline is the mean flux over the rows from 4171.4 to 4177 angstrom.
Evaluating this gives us 0.0010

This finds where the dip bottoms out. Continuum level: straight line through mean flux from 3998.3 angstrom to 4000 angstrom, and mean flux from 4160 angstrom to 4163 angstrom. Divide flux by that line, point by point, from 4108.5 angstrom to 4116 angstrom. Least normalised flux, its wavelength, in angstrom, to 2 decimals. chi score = 4109.88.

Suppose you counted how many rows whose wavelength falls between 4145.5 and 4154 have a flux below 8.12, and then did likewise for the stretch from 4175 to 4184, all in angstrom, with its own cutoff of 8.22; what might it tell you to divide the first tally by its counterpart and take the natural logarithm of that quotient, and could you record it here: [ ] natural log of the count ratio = -0.3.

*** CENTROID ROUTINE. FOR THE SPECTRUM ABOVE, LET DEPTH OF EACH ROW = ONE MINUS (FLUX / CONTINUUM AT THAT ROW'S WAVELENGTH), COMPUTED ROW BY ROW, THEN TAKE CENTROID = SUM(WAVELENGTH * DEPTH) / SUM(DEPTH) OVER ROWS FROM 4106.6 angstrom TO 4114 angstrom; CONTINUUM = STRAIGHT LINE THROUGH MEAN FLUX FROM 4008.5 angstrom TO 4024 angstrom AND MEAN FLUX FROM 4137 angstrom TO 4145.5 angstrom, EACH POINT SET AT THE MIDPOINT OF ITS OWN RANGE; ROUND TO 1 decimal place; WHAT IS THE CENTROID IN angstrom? 4109.9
